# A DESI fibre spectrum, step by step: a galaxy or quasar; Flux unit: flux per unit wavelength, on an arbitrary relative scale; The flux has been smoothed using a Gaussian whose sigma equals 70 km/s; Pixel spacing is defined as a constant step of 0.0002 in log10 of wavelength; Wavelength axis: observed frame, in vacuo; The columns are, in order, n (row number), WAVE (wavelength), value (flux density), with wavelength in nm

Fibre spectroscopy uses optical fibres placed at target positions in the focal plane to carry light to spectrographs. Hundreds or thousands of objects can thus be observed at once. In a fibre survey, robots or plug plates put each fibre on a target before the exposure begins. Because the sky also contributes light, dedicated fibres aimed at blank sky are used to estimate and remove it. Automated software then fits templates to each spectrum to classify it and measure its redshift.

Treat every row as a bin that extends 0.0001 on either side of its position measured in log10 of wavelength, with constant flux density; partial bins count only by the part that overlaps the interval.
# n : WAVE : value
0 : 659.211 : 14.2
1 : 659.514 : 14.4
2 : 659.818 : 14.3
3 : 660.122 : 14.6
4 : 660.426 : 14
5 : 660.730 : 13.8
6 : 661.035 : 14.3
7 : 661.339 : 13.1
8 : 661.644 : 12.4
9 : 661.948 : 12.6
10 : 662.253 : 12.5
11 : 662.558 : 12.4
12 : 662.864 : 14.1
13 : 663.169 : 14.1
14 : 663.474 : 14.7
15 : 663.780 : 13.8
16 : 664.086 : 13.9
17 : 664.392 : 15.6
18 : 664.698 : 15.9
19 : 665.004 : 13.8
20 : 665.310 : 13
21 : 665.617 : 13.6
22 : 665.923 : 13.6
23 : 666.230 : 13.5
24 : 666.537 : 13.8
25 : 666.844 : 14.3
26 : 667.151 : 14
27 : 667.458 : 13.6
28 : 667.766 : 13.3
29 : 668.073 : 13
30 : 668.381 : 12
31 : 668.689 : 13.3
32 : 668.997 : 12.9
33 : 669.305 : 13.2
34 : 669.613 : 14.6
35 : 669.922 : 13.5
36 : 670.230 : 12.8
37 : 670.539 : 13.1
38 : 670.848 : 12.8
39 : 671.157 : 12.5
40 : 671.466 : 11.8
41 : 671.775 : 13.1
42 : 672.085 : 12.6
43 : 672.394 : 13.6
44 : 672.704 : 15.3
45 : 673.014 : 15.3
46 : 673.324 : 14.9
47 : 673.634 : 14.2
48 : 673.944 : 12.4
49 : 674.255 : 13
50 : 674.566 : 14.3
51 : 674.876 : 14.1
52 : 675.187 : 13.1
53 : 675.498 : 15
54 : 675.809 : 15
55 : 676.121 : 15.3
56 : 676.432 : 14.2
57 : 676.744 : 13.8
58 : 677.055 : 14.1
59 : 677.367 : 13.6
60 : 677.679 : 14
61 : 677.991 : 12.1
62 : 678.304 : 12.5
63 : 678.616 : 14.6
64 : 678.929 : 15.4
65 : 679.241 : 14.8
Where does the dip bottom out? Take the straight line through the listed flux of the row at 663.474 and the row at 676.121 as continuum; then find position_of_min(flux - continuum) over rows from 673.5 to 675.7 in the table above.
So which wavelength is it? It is 673.944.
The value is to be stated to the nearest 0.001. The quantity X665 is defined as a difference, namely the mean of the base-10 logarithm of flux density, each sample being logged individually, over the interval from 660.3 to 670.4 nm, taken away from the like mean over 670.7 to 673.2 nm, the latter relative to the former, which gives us -0.008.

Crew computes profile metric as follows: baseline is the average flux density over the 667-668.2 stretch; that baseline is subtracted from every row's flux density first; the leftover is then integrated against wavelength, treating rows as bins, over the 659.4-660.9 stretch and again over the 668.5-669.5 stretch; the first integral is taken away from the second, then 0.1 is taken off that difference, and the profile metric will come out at -1.5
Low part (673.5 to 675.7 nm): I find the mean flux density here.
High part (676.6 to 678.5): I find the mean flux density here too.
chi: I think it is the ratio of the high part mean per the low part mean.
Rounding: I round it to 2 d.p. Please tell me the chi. 0.97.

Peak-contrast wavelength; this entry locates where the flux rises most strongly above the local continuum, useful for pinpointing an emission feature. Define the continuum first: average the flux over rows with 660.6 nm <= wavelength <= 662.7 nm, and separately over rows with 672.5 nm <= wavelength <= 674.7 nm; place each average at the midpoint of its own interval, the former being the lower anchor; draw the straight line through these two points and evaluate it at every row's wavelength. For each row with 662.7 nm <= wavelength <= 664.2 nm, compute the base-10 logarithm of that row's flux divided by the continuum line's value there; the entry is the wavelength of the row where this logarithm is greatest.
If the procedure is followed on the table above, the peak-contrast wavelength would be 663.474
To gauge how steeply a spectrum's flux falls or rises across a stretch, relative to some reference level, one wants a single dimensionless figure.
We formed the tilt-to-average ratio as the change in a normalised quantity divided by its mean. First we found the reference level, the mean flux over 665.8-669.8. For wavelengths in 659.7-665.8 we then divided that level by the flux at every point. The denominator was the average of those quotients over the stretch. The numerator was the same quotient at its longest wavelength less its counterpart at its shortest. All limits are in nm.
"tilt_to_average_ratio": 0.050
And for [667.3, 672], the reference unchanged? 0.036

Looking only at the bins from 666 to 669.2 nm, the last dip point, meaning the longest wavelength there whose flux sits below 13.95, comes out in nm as 668.997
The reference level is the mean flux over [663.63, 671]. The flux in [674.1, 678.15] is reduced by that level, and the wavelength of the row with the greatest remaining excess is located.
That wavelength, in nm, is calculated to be 676.121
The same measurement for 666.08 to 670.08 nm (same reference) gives 669.613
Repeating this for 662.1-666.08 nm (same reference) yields 664.698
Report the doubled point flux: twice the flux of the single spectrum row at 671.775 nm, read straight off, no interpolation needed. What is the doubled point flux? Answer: 26.2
